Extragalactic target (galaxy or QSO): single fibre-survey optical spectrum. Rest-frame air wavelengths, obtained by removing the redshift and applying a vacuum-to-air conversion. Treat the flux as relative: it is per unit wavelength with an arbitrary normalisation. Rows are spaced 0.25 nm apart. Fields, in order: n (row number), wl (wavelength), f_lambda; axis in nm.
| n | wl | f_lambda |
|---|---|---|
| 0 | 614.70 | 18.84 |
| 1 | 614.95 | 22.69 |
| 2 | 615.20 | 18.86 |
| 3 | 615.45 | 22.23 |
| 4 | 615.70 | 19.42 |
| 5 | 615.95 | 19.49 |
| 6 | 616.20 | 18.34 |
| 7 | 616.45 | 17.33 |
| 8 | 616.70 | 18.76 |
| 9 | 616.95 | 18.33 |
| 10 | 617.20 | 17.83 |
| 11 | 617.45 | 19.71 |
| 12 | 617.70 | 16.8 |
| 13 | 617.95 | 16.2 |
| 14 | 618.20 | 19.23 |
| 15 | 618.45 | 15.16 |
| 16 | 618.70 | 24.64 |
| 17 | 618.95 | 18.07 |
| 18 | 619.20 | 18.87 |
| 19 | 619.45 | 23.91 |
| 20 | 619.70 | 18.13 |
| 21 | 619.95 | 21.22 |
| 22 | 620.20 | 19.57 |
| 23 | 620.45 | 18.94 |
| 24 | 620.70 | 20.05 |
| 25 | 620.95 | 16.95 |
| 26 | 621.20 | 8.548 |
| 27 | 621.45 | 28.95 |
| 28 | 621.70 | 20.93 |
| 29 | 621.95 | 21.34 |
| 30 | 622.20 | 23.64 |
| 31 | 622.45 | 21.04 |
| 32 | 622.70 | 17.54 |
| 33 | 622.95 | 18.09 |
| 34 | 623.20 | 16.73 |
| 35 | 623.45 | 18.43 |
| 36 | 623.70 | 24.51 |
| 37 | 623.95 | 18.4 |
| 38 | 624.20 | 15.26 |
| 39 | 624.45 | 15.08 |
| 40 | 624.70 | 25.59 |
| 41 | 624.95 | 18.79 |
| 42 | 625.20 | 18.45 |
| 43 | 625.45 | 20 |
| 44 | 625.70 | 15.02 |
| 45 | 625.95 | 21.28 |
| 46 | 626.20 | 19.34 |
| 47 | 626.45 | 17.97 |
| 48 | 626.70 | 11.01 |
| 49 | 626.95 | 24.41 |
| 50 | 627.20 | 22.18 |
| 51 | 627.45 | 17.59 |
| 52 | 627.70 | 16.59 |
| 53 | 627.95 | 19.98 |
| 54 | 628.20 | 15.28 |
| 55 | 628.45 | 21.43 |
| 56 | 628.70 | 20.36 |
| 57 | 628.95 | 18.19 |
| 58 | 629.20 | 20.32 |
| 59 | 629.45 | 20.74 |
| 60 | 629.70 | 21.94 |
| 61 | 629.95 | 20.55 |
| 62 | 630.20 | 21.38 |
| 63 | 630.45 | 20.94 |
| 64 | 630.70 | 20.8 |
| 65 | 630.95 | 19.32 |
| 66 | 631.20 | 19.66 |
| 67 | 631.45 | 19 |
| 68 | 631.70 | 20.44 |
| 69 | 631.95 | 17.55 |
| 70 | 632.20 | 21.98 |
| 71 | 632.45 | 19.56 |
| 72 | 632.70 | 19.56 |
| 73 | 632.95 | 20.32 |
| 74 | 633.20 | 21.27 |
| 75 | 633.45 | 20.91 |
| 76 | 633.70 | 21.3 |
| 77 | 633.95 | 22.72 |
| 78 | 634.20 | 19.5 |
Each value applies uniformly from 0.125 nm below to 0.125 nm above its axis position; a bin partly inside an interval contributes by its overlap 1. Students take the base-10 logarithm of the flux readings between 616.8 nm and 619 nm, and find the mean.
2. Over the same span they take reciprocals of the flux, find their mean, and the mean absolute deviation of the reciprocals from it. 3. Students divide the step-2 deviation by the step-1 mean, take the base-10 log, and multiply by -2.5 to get 6.0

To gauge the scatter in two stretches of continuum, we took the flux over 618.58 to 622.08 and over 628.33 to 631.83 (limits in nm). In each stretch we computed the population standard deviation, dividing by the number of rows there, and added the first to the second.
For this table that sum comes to 5.4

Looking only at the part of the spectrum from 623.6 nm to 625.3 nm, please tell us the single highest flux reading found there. 25.59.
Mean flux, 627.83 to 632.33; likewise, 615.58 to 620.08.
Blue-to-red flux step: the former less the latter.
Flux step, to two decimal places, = 1.02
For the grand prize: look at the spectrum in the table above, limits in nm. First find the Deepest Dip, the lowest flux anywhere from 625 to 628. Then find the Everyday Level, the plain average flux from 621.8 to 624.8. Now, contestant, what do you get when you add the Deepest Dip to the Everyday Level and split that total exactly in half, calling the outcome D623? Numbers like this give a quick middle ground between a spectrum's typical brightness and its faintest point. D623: 15.3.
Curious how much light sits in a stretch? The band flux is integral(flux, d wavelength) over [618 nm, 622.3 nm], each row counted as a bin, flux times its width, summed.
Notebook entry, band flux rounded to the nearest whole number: 85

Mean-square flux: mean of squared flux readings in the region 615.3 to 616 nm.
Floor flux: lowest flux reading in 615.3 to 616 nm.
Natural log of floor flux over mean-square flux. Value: -3.07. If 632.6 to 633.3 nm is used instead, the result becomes -3.06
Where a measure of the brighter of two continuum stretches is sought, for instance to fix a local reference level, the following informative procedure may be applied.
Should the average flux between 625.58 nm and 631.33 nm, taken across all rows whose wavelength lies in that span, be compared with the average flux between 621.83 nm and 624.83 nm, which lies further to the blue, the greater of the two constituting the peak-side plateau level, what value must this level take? 19.6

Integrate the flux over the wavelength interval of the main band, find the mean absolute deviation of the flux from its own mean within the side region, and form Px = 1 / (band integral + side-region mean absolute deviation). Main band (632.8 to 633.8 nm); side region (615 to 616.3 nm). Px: 0.046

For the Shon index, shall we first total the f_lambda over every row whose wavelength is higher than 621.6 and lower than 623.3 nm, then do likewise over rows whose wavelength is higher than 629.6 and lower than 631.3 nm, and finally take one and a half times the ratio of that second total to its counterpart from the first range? 1.6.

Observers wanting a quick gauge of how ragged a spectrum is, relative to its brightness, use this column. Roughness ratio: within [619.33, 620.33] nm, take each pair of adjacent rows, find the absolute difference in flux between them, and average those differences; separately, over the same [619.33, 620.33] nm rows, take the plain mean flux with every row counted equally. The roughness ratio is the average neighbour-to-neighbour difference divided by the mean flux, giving 0.17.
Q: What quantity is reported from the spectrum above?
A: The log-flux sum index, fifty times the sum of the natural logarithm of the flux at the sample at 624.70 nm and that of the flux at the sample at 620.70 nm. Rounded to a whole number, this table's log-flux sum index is 312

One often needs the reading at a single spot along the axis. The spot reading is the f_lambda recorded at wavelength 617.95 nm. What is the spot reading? 16.2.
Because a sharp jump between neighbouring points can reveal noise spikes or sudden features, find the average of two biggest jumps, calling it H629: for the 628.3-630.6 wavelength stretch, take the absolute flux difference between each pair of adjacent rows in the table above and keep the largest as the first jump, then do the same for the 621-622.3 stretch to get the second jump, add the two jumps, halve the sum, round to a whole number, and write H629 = 11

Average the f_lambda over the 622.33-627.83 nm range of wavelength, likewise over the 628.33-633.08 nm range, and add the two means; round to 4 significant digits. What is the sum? 39.00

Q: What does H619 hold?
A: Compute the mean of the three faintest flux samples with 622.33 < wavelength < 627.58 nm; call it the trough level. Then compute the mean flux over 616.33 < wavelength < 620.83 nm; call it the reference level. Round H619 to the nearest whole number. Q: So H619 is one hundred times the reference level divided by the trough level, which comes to 139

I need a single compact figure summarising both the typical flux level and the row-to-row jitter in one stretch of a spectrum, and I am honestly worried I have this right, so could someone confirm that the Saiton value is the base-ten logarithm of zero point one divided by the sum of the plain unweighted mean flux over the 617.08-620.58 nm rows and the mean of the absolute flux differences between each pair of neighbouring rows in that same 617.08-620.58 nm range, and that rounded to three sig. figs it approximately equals -2.36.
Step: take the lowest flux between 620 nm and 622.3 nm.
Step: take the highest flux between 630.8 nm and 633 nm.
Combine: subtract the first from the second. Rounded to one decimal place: 13.4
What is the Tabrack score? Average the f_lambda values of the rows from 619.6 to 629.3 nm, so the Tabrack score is 19.2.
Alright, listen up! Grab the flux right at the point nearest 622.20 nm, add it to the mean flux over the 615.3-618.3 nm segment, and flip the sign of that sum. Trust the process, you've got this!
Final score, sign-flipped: -42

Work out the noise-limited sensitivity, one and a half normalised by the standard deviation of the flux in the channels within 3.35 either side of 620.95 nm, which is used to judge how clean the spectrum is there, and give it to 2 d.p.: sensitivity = 0.39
